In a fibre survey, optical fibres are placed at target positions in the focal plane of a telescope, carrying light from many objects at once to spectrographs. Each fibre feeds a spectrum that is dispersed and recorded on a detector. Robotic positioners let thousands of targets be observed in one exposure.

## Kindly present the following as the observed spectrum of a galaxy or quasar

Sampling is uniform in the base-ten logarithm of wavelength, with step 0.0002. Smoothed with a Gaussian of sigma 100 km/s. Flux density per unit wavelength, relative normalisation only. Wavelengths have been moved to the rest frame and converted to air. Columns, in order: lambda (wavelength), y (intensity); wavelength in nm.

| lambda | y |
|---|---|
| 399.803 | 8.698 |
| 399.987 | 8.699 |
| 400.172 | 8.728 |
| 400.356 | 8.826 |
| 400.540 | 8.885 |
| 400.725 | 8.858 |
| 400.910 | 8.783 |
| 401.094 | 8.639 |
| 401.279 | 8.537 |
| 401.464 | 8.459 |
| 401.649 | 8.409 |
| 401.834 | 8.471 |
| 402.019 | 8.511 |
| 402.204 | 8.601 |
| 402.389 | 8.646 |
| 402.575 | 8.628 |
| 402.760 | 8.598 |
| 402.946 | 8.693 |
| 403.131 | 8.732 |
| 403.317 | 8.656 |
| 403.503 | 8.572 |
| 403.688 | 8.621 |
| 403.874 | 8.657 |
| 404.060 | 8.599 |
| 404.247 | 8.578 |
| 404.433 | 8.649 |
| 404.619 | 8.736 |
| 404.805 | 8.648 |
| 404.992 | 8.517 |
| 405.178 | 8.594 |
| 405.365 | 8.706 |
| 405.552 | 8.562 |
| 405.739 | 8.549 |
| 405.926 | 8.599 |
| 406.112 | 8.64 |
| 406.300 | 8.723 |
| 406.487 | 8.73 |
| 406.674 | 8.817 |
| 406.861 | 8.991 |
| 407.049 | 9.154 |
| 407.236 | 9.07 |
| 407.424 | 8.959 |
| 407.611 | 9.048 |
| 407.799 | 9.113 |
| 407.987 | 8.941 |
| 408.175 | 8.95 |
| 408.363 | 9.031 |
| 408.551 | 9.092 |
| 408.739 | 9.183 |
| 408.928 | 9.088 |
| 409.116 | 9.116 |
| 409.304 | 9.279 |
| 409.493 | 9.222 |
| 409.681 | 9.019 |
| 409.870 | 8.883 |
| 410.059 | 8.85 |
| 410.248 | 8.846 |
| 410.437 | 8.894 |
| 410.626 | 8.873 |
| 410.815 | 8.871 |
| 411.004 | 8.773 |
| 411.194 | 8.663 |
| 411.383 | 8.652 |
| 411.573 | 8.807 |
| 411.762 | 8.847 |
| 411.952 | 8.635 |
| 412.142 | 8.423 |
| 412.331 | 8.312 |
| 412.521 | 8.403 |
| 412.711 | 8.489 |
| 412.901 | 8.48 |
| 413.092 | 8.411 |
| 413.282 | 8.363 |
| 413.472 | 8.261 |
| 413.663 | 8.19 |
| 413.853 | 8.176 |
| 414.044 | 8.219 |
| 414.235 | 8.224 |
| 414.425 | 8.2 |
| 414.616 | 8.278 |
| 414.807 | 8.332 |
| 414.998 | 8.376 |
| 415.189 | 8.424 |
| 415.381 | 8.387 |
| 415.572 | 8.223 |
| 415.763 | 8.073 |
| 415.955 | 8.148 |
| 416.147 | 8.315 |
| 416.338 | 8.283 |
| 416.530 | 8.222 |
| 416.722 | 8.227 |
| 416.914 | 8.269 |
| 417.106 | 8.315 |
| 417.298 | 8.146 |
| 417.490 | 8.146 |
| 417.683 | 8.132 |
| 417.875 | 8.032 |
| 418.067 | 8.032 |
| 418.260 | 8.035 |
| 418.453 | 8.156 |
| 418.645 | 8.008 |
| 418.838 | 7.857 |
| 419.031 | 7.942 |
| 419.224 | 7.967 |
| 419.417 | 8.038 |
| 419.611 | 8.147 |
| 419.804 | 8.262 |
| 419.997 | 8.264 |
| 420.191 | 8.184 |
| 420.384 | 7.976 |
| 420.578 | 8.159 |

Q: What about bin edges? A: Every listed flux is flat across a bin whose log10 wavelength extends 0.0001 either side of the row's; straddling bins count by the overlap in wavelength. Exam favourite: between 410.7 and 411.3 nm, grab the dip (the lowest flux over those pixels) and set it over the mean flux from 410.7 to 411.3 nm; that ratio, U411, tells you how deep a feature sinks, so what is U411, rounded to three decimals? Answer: 0.988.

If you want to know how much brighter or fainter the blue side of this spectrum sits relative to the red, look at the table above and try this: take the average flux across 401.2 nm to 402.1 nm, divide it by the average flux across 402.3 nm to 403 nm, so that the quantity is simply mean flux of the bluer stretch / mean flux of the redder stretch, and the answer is 0.98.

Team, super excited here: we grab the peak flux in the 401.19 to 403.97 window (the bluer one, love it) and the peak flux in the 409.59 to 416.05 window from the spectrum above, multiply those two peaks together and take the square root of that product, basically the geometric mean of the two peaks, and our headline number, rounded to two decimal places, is 8.87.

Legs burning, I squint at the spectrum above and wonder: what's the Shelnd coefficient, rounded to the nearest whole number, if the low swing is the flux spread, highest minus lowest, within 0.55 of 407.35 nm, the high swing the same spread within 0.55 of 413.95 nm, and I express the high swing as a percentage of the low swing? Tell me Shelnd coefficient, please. 44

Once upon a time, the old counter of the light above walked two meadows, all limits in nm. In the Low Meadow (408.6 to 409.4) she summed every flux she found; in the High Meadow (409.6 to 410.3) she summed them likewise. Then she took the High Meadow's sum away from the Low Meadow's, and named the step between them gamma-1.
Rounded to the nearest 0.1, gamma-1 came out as 1.1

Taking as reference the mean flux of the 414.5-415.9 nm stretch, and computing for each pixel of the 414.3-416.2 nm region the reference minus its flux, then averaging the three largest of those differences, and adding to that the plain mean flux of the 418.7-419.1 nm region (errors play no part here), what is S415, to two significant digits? 8.1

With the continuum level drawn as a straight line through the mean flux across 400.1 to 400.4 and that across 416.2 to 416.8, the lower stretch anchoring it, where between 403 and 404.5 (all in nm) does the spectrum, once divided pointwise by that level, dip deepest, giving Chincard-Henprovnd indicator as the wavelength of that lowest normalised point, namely 403.503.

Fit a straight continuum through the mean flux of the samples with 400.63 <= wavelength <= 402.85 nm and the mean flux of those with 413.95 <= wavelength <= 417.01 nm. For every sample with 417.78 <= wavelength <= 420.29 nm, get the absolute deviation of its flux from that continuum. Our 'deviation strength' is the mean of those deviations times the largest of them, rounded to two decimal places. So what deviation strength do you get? 0.05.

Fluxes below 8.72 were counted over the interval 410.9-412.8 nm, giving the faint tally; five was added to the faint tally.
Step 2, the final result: 12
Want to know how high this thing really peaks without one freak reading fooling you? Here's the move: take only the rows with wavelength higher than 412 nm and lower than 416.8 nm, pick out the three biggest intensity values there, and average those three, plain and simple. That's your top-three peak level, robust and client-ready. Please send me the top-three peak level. 8.5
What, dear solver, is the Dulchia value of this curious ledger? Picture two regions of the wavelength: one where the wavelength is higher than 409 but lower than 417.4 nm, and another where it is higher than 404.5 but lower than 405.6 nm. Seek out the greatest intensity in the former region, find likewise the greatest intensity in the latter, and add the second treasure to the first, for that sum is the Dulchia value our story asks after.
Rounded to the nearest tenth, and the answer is 18.0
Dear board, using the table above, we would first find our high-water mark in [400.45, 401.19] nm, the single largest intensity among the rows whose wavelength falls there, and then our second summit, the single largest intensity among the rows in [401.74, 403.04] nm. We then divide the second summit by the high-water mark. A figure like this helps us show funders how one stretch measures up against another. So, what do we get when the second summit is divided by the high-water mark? 0.98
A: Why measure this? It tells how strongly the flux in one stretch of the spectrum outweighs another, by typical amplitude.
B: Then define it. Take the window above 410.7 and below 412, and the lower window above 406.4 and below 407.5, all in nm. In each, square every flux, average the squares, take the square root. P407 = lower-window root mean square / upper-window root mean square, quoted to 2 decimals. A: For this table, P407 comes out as 1.02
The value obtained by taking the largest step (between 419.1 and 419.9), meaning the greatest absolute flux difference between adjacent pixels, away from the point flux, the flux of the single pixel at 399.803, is 8.58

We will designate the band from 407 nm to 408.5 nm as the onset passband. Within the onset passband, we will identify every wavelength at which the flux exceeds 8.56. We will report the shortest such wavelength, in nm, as 407.049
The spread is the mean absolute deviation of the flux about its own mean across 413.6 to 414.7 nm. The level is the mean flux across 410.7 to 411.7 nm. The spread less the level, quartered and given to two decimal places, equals -2.18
